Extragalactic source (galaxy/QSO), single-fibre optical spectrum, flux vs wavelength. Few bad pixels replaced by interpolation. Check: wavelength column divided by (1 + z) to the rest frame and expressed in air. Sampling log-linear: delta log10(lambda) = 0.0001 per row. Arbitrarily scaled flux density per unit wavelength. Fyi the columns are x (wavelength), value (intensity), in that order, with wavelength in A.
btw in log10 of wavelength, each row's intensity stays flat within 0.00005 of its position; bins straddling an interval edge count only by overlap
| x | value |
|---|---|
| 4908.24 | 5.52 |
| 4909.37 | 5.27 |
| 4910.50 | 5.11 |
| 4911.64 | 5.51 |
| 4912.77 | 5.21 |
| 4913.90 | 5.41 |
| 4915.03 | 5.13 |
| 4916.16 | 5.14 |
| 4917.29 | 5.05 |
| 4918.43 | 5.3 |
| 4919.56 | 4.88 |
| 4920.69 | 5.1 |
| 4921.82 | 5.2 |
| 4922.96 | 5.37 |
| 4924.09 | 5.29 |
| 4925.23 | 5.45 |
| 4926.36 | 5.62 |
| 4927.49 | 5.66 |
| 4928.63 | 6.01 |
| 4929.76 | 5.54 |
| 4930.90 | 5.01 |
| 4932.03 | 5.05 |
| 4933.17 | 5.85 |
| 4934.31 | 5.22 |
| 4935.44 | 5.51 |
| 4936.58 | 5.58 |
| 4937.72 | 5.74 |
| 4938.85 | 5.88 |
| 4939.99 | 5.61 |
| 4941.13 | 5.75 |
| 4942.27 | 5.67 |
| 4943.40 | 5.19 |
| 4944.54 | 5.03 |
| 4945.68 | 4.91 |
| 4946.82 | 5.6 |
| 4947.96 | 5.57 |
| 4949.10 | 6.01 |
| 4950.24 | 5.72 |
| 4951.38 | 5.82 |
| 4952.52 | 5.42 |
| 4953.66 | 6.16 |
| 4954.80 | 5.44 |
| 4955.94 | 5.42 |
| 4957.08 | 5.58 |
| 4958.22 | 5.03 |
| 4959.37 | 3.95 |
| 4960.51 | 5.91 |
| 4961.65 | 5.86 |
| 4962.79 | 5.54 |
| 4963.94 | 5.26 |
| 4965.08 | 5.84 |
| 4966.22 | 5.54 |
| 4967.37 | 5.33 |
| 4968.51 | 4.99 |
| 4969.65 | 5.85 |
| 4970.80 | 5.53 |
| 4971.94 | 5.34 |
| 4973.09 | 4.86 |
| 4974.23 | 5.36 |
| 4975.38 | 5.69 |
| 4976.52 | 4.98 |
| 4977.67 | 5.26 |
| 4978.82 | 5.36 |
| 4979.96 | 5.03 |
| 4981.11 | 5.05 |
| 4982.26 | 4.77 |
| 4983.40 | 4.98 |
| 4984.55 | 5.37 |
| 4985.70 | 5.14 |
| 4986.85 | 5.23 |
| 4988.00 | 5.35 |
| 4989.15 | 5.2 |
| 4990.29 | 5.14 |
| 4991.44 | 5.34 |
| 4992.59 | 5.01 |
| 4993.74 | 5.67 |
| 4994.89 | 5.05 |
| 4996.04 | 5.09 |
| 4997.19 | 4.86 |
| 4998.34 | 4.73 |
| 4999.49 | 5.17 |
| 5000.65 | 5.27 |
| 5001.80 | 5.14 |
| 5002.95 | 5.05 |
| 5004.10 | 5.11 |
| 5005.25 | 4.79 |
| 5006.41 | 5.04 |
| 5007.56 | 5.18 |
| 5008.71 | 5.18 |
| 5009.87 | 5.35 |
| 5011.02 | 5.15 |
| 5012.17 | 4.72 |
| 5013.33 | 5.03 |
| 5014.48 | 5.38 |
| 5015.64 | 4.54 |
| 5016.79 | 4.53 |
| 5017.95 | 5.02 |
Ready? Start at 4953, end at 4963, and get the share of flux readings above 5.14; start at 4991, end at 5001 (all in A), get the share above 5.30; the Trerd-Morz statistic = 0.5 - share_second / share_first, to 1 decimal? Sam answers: 0.2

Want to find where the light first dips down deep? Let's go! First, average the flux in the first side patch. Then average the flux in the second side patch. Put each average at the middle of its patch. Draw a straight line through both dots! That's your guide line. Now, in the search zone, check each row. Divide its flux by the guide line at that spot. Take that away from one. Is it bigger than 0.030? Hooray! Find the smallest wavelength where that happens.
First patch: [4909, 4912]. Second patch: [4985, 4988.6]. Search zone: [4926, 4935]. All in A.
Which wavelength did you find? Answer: 4930.90 A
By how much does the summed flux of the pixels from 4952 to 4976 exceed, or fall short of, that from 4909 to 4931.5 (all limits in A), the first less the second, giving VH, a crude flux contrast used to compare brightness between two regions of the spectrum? 8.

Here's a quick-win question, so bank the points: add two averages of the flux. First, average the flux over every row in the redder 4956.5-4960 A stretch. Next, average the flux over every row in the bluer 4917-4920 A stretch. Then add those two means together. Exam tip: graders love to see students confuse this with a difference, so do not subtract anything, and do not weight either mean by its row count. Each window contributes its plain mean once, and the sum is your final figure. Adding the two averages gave 9.9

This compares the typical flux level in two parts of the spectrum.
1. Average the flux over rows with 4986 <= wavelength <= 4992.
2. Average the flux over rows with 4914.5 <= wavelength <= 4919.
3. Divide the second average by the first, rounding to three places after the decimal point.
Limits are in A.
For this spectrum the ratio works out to 0.982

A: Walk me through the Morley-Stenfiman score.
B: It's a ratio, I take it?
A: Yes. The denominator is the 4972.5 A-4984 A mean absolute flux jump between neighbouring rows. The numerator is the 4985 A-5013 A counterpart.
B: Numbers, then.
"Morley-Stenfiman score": 0.7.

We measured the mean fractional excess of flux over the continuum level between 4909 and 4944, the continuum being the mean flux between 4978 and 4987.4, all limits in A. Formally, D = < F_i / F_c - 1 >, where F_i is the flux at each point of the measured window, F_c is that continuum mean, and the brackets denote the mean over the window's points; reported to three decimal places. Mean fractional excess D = 0.055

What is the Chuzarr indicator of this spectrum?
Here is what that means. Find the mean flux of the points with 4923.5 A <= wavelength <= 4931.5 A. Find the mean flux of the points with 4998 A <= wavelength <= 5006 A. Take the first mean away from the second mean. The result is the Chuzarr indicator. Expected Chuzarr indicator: -0.47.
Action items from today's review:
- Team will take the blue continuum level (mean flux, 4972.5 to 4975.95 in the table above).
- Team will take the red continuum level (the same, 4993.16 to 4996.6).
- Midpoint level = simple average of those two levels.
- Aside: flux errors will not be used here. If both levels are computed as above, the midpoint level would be 5.29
